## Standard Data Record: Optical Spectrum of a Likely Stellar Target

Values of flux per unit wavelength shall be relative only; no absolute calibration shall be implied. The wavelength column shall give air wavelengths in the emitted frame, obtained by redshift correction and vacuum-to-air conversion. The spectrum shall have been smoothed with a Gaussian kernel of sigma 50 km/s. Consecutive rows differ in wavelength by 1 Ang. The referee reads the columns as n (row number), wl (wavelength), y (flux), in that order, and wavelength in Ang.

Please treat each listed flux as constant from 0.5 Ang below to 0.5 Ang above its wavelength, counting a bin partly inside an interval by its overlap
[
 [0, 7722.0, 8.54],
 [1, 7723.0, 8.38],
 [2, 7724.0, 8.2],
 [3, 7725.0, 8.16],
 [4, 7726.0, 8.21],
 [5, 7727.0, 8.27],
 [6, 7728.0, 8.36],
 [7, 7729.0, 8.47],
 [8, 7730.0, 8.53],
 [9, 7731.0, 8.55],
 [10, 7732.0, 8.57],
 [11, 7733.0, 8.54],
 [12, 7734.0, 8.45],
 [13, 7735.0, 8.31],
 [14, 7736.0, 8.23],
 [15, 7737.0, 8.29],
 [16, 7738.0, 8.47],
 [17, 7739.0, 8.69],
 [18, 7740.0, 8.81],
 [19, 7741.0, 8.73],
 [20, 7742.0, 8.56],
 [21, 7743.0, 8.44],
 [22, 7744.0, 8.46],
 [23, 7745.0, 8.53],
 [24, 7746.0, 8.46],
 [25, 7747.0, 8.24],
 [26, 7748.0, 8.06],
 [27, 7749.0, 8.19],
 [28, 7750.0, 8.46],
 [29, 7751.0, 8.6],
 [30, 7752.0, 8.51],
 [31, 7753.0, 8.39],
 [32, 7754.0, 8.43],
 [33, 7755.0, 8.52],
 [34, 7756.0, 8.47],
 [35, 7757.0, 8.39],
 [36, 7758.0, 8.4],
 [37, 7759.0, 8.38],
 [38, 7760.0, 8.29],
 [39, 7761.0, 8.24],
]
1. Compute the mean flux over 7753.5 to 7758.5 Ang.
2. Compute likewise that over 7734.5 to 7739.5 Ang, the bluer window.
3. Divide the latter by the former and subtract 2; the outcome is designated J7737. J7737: -1.005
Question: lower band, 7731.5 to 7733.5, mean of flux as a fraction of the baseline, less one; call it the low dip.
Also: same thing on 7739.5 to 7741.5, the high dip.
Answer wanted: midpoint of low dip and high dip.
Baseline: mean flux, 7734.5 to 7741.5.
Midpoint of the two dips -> 0.019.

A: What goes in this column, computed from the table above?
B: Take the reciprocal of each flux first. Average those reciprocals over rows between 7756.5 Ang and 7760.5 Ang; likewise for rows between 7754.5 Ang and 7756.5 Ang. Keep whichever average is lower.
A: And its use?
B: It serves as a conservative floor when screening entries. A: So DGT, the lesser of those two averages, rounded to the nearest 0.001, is 0.118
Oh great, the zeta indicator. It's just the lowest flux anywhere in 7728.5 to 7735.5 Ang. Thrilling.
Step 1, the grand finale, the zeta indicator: 8.31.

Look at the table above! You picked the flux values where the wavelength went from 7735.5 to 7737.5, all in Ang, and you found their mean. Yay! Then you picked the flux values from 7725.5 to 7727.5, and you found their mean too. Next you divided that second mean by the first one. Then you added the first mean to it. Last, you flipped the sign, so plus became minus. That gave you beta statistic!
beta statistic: -9.26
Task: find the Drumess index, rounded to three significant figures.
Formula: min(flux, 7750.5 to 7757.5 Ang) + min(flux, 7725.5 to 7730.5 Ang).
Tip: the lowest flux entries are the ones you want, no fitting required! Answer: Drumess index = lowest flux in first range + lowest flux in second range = 16.6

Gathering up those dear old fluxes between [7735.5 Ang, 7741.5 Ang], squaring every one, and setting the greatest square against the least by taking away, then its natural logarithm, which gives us 2.3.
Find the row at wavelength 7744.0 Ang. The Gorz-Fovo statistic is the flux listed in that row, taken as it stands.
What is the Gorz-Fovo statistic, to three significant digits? 8.46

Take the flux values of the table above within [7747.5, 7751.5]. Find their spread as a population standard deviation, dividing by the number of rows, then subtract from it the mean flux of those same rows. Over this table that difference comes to -8.11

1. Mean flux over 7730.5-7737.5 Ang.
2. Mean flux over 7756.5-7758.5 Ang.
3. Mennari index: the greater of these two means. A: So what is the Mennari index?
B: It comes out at 8.42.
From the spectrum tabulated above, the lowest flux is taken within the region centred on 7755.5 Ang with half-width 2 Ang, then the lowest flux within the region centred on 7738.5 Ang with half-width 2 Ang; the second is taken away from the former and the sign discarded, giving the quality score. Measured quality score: 0.10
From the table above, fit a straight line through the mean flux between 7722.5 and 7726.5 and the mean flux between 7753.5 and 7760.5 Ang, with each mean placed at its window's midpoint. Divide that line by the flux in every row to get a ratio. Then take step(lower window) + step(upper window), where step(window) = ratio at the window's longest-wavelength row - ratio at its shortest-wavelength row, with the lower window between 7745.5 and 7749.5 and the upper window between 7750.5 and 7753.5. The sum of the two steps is 0.06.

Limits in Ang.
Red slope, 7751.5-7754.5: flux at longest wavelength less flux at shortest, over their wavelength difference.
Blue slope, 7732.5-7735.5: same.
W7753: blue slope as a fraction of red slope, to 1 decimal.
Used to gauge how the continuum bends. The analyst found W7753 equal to 2.9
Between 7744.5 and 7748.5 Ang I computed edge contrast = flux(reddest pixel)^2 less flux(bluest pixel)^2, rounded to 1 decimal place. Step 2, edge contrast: -7.8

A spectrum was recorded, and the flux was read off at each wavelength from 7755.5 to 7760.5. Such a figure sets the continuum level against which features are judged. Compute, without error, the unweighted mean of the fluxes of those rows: 8.39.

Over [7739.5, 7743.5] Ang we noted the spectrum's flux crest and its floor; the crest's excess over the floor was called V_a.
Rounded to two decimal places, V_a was 0.37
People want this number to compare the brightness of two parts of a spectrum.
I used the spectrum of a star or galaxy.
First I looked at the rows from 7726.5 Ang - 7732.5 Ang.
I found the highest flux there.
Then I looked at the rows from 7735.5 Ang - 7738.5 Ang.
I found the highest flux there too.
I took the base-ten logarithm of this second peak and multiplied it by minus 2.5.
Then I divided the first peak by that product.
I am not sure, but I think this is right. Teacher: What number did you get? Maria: -3.69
